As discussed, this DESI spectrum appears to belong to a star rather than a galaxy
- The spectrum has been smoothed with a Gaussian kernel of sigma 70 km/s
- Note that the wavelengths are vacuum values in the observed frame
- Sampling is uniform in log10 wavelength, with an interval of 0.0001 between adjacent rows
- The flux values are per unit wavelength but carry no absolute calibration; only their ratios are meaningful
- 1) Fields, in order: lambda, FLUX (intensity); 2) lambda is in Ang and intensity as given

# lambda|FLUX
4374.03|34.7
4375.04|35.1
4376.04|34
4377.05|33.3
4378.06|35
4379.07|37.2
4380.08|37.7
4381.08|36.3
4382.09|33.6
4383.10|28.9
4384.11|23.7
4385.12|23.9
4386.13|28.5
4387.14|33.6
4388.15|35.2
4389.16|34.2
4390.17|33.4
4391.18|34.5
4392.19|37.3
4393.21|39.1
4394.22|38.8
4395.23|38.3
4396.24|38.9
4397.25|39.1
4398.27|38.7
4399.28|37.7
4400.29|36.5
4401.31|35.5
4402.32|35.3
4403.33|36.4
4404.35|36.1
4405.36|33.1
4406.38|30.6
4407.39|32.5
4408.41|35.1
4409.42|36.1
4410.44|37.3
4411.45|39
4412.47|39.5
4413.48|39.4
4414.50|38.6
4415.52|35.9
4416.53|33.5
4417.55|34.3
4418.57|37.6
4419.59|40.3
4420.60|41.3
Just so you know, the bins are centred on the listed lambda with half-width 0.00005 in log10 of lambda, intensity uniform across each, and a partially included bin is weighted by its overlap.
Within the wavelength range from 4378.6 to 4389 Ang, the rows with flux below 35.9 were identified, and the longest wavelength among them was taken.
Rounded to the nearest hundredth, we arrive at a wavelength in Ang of 4388.15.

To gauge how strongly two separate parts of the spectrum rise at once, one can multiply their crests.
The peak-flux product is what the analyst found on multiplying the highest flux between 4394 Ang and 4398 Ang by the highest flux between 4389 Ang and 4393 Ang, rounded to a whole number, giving 1458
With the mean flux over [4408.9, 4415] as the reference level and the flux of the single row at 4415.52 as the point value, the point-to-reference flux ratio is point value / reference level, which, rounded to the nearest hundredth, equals 0.94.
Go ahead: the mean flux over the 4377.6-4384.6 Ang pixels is 33.2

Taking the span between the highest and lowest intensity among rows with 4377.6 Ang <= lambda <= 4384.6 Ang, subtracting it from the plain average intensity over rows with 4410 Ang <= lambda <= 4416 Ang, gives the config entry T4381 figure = 24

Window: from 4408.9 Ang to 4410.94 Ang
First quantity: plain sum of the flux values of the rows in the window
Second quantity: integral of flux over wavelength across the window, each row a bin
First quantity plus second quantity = 148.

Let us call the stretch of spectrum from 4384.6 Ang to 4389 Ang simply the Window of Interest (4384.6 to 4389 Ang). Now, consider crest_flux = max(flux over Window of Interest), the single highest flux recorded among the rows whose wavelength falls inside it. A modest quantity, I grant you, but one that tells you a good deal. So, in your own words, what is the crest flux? 35.2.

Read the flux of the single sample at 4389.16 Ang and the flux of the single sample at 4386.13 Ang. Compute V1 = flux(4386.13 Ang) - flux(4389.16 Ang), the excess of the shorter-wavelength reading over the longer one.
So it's -5.7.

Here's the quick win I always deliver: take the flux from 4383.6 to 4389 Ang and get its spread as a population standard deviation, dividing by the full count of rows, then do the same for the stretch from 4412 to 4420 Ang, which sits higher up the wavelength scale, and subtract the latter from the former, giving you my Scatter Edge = 2.4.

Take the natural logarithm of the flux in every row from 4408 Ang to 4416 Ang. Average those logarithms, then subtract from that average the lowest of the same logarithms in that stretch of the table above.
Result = 0.07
